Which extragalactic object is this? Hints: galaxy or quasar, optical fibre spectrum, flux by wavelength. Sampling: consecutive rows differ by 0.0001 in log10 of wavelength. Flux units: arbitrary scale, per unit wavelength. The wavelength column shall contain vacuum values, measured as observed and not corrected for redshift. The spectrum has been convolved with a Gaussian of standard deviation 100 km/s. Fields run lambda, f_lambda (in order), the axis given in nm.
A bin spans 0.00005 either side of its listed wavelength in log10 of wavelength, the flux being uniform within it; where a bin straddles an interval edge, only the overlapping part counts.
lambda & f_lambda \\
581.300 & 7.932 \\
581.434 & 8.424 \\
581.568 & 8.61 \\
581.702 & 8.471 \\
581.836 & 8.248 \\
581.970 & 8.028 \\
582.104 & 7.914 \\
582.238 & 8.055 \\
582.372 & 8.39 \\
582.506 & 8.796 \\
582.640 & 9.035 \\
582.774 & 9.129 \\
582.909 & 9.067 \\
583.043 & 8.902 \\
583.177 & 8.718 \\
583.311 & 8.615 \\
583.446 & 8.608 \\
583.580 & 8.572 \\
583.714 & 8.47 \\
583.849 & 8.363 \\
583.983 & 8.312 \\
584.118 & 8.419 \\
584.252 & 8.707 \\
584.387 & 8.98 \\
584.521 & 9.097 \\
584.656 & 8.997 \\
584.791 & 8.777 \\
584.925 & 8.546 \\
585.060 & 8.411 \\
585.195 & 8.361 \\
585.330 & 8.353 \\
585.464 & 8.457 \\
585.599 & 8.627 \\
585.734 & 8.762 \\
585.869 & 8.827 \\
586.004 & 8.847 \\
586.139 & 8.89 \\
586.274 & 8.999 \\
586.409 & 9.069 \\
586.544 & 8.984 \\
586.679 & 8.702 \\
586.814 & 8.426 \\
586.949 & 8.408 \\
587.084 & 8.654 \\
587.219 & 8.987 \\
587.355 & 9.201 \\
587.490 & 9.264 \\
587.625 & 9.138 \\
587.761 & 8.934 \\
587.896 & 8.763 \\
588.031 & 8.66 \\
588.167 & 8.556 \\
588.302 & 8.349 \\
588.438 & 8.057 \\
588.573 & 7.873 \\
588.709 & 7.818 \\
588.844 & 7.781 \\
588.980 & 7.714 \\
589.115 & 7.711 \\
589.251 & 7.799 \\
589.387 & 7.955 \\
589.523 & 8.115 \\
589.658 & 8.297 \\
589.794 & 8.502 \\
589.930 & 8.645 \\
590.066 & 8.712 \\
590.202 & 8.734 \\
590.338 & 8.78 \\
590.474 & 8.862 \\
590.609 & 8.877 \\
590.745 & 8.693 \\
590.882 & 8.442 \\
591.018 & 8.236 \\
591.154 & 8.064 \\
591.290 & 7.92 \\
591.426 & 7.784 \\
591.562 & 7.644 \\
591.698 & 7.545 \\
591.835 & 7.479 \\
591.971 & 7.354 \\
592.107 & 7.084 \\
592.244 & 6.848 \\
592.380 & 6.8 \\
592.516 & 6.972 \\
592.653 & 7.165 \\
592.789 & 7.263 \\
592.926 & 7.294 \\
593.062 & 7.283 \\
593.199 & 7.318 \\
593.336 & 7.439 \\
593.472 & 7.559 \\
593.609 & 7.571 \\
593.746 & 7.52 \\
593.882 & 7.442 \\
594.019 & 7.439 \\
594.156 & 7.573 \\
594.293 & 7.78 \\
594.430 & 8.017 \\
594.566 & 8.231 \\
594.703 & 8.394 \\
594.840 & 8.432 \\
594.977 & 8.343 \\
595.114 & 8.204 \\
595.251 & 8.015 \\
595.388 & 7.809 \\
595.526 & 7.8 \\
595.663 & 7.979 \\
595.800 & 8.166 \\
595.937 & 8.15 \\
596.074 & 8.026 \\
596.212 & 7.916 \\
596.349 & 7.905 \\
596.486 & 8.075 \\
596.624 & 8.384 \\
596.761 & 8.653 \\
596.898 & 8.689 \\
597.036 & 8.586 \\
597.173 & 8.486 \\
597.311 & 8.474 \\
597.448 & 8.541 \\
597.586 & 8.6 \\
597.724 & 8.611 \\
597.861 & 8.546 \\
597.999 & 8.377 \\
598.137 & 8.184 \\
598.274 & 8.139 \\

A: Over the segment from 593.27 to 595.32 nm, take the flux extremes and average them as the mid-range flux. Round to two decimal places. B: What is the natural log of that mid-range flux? 2.07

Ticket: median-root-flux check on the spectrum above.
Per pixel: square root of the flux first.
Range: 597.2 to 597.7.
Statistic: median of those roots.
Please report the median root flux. 2.92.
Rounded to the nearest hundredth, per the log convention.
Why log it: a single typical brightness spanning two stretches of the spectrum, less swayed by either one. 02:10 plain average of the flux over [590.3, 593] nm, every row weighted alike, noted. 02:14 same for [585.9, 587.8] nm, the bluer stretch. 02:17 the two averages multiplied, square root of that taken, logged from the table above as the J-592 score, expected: 8.30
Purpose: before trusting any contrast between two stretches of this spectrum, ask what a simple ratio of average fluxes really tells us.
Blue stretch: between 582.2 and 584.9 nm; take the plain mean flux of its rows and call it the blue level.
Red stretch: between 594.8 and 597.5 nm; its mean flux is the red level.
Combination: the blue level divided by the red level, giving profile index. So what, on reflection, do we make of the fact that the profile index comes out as 1.06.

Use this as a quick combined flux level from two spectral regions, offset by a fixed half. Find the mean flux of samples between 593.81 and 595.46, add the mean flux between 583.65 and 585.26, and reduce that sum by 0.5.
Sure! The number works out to 16.1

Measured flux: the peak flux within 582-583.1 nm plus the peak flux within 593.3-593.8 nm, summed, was 16.7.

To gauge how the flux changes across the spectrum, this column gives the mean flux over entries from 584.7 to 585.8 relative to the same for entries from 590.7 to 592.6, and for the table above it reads 1.12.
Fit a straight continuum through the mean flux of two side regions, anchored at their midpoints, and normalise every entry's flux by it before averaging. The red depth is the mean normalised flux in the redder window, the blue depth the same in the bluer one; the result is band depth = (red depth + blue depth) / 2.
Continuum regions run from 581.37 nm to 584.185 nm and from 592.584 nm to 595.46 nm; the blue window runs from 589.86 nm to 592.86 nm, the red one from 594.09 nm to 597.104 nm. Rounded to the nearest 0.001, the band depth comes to 1.035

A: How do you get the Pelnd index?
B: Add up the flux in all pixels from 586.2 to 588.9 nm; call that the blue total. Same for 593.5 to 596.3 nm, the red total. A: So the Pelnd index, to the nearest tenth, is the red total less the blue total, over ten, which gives -1.4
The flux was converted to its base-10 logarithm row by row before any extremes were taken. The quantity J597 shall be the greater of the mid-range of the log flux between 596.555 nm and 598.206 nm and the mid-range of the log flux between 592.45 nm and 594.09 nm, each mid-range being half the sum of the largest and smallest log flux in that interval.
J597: 0.93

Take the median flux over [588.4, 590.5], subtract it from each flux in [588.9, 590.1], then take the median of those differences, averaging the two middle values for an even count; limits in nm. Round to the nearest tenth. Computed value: 0.0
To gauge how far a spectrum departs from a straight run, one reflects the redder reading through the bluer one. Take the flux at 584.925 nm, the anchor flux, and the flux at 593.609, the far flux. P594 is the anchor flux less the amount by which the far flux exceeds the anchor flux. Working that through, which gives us 9.5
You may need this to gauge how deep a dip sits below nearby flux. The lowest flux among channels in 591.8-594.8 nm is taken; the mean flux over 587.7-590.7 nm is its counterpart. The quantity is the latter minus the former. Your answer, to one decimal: 1.5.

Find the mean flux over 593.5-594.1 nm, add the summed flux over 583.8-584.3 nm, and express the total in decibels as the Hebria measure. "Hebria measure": 16.2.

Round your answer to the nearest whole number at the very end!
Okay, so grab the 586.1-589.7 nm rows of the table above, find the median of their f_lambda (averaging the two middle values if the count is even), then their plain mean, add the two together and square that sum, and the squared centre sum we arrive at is 290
